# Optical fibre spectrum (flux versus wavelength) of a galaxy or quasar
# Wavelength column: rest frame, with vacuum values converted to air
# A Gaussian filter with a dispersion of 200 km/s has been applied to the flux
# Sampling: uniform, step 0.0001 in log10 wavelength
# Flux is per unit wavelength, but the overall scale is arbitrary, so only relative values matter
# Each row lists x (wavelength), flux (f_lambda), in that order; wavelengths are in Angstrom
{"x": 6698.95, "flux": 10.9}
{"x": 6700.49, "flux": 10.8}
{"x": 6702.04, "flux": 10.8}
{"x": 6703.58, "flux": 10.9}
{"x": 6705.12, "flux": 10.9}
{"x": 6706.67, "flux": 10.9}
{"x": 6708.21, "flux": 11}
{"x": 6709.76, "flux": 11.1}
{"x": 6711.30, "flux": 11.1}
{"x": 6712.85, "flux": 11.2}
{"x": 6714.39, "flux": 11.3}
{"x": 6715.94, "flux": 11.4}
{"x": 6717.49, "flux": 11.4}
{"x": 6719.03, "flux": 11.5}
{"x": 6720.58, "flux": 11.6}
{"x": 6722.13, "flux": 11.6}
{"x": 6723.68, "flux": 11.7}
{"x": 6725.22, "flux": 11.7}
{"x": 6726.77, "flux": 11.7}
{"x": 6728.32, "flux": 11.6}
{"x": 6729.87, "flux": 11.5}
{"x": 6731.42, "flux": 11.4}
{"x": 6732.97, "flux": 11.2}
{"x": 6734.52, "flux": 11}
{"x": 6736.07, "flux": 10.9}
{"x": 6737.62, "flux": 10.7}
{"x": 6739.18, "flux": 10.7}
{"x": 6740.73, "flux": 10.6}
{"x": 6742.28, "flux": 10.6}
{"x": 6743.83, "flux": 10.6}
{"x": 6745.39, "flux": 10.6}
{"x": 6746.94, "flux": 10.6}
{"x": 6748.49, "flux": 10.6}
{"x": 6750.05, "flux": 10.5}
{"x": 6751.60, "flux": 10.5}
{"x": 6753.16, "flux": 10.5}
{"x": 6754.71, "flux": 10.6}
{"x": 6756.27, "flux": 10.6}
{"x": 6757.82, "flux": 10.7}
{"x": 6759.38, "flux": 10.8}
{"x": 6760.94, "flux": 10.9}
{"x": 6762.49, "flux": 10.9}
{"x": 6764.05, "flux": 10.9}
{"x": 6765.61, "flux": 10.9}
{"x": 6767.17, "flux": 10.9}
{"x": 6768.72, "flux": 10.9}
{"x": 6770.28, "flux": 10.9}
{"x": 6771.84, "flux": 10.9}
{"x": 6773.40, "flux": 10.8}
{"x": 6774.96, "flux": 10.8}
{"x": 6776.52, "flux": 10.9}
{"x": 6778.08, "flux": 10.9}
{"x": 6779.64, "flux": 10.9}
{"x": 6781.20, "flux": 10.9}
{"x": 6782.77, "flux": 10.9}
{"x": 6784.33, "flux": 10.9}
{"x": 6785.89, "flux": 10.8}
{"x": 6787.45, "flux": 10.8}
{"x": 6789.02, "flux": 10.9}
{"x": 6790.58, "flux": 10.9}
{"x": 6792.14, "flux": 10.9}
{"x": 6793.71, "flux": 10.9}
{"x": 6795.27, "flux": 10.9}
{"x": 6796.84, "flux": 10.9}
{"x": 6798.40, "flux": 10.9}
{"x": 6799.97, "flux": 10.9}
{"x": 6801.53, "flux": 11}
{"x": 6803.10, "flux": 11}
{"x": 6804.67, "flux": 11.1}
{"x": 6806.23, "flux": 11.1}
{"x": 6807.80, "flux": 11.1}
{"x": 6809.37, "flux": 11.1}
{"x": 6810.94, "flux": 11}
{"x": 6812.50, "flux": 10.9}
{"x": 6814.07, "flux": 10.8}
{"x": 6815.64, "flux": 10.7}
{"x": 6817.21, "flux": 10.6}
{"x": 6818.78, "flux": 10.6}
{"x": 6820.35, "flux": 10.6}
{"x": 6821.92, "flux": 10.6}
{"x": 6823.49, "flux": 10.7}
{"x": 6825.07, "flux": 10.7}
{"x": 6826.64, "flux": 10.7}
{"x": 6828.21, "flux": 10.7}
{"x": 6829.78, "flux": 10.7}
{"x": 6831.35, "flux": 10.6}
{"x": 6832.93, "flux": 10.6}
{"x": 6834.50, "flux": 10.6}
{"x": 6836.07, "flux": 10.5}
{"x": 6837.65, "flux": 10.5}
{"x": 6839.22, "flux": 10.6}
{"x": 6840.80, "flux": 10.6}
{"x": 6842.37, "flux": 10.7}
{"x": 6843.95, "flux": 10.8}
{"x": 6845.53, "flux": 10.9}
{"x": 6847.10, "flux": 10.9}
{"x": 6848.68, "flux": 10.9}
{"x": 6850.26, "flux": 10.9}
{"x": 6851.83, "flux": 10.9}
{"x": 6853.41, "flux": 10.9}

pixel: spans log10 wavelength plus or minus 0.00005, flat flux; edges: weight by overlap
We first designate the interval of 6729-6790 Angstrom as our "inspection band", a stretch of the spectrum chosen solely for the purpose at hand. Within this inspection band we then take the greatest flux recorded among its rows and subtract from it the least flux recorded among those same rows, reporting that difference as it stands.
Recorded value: 1.0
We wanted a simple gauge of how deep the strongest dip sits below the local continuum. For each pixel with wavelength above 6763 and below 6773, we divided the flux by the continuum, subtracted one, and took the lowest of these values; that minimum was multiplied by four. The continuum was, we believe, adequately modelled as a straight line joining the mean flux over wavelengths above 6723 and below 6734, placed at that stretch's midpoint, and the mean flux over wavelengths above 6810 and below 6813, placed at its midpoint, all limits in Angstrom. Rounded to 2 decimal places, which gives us -0.14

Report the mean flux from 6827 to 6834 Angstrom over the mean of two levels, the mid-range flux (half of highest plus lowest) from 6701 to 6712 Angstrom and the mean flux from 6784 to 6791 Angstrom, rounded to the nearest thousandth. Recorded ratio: 0.977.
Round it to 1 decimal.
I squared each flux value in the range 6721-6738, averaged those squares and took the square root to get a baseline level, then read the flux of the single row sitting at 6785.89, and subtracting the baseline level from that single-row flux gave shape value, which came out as -0.6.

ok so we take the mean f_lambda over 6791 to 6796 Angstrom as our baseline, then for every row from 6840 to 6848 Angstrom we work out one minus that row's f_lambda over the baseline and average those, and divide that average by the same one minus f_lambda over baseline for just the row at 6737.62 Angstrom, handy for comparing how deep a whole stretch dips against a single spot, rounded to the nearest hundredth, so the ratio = 0.60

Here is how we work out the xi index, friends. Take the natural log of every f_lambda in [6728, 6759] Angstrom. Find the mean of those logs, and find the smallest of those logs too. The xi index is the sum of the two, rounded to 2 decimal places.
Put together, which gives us 4.73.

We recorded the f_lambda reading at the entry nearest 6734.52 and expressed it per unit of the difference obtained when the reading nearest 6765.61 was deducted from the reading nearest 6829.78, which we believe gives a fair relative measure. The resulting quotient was -55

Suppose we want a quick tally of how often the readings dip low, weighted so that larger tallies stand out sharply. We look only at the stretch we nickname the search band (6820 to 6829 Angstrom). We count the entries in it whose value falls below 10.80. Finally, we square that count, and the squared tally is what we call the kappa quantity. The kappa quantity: 36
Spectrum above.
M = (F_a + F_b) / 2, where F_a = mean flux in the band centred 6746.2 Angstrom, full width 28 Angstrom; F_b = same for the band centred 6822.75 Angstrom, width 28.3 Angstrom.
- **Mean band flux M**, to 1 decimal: 10.7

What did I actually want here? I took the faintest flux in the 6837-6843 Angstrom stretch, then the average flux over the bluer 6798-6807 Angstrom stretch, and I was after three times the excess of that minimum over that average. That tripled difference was -1.5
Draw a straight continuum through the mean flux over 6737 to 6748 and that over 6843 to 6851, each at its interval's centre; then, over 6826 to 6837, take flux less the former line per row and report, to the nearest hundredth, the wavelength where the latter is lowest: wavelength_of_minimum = 6836.07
